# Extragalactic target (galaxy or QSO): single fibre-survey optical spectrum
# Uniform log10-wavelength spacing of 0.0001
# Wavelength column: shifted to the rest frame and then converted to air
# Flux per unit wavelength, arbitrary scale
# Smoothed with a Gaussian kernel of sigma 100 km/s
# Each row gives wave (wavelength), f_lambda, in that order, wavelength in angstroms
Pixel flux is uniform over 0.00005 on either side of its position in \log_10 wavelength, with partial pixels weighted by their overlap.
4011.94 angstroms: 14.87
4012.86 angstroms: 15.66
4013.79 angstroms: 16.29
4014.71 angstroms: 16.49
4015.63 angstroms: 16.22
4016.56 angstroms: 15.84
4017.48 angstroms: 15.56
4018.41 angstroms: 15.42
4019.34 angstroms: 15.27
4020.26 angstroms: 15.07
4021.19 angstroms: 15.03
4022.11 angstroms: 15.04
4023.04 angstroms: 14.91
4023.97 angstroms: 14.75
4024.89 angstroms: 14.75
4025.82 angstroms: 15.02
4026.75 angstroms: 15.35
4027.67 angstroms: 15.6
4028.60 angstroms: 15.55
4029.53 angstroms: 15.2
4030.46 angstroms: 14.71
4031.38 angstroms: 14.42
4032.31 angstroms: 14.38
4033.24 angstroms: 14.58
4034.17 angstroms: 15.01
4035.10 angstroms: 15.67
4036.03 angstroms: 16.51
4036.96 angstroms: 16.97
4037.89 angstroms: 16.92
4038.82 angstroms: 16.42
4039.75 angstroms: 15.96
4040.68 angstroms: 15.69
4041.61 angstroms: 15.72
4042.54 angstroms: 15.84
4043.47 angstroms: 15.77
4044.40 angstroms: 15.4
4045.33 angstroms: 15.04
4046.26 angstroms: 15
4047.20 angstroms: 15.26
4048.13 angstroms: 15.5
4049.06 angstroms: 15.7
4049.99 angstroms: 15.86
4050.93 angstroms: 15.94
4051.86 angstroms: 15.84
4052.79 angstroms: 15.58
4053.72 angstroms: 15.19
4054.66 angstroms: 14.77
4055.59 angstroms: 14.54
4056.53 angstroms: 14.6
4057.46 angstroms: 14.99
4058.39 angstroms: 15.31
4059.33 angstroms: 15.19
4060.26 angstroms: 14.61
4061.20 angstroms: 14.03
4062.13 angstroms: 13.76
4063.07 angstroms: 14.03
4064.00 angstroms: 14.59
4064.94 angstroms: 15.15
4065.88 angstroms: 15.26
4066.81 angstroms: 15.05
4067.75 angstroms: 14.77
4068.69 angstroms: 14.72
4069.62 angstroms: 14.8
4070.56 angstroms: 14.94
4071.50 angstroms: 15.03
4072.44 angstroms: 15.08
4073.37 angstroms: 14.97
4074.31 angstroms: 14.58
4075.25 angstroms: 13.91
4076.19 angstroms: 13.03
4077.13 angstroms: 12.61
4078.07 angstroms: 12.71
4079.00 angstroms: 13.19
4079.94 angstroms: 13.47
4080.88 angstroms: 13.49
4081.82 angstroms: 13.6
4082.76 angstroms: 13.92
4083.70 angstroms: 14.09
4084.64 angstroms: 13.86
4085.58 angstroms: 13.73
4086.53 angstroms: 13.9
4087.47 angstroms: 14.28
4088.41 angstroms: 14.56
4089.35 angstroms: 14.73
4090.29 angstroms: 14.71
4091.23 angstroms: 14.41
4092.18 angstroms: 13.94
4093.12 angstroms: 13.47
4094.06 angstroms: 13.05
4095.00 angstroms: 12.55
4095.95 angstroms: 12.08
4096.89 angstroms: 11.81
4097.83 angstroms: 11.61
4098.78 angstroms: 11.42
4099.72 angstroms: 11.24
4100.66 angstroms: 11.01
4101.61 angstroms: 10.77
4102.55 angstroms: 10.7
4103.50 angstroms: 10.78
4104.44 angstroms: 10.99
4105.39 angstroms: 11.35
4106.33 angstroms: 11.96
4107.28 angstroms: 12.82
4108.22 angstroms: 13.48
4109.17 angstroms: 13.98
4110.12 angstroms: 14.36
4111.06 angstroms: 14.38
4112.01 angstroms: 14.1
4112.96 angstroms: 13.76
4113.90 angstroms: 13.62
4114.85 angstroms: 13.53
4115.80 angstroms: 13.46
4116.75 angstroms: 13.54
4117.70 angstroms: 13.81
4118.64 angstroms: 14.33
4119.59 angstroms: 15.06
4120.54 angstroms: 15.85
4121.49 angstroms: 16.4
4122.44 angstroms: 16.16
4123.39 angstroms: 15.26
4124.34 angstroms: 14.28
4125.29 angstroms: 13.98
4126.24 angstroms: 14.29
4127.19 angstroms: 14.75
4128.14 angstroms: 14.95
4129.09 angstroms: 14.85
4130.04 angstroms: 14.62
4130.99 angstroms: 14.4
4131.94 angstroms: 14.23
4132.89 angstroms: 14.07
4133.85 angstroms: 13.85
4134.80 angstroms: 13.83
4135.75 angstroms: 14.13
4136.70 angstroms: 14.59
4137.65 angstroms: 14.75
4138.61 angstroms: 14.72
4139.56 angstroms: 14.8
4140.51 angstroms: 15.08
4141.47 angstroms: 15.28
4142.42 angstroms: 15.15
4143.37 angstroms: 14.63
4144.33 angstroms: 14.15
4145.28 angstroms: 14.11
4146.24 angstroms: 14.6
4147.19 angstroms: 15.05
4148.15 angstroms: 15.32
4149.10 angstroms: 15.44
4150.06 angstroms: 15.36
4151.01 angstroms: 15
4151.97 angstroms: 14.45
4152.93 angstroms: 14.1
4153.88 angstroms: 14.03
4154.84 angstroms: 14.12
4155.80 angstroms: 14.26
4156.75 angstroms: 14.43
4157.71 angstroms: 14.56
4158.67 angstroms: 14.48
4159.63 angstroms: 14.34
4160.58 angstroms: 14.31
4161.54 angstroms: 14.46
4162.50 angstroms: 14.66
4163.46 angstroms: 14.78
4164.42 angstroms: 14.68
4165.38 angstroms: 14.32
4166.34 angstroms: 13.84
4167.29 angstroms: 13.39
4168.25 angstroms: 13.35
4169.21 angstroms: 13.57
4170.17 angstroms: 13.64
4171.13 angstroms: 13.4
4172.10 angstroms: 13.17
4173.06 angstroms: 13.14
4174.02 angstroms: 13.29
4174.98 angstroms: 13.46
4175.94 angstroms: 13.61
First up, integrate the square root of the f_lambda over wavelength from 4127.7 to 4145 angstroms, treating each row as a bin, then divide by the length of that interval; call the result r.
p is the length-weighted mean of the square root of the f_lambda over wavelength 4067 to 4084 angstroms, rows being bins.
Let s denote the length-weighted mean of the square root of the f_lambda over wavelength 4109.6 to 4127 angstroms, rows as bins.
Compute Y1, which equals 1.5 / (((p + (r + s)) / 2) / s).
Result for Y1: 1.003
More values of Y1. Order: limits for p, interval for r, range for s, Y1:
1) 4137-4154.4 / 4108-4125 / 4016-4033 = 1.012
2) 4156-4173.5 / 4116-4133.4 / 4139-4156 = 1.008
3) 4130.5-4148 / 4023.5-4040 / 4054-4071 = 0.994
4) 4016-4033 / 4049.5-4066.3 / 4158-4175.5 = 0.974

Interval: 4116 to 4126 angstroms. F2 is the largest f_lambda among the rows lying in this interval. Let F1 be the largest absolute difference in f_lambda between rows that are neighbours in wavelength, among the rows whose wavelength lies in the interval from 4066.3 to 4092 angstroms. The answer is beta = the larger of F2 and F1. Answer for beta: 16.4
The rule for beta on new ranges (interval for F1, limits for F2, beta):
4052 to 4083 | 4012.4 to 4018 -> 16.5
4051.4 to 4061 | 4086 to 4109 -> 14.7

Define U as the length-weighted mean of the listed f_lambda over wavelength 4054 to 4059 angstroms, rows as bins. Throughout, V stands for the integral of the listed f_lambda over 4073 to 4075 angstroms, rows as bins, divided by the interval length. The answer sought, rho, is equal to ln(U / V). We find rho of 0.01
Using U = 14.8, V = 14.64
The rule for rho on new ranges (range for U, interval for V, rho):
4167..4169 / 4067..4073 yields -0.11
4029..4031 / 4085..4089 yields 0.06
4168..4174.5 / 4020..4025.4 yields -0.11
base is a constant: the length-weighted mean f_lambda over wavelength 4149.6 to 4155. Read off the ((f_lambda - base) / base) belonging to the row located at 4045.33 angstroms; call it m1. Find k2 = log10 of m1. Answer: -1.5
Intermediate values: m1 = 0.03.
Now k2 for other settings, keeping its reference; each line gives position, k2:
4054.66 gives -1.8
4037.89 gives -0.8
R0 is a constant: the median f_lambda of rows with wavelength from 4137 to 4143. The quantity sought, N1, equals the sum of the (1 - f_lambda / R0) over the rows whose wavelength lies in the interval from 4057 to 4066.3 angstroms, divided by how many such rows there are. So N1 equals 0.02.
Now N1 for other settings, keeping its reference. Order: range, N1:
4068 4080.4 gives 0.06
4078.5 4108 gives 0.14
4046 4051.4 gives -0.04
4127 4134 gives 0.03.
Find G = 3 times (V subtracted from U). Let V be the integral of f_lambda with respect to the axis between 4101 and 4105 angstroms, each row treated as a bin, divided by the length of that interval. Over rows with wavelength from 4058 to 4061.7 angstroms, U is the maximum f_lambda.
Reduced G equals 13.5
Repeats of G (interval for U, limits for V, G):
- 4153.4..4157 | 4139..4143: -2.0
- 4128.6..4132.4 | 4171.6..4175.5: 4.8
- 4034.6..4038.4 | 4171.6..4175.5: 11.2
